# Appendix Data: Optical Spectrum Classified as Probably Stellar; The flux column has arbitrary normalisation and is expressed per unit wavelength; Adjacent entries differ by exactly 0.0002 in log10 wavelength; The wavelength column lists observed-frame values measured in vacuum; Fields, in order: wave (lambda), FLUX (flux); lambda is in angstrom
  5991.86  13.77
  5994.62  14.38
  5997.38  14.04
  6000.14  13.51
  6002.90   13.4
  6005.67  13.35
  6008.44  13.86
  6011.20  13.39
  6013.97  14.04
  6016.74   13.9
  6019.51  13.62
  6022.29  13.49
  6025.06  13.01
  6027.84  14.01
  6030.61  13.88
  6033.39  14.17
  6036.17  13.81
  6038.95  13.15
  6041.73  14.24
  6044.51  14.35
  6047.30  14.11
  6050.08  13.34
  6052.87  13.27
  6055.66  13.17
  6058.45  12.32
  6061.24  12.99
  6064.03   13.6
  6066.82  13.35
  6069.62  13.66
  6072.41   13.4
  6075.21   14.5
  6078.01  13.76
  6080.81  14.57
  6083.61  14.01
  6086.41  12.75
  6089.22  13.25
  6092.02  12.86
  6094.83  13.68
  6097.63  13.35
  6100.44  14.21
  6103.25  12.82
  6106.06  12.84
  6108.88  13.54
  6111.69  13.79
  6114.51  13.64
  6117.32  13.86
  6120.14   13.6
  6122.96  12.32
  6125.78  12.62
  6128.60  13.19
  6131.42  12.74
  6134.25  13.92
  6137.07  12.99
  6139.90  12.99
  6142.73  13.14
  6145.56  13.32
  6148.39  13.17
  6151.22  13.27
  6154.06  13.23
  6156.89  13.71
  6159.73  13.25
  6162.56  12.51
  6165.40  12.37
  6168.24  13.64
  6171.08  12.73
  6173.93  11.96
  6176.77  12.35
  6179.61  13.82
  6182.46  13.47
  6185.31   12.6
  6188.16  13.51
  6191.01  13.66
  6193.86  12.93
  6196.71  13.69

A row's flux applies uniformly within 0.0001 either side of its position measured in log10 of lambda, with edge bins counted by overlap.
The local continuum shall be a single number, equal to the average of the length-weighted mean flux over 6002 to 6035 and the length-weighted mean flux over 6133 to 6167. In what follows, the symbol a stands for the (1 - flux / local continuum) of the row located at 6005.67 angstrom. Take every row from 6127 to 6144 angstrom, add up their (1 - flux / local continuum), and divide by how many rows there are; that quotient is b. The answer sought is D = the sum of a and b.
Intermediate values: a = 0.005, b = 0.019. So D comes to 0.024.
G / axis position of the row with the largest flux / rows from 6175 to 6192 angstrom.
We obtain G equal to 6179.61 angstrom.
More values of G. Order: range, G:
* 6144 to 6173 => 6156.89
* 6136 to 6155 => 6145.56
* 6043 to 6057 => 6044.51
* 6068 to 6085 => 6080.81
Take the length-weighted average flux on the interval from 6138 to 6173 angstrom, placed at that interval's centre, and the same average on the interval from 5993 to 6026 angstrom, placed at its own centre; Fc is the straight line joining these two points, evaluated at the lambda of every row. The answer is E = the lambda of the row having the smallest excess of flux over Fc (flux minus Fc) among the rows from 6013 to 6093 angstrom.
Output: 6058.45 angstrom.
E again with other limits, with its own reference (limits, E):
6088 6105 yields 6092.02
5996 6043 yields 6025.06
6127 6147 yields 6131.42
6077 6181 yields 6173.93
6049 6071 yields 6058.45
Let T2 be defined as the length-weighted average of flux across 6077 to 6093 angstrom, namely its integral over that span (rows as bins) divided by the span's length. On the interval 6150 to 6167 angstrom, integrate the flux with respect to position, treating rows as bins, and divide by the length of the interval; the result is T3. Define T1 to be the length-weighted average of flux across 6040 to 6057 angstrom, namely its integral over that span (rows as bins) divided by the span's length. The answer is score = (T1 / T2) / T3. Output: 0.078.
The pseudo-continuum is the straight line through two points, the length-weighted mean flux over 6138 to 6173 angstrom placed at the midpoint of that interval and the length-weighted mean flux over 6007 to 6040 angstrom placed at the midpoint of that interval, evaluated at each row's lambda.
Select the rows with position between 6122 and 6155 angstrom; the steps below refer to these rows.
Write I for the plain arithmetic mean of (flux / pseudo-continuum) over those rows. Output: 0.99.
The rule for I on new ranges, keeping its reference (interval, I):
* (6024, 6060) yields 1.00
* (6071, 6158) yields 1.01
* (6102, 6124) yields 1.00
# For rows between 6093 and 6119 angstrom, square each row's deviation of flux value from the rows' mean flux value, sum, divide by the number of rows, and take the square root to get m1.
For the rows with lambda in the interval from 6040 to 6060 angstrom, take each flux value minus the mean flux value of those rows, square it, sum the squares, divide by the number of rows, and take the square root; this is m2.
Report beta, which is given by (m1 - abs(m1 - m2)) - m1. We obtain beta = -0.24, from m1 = 0.43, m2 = 0.68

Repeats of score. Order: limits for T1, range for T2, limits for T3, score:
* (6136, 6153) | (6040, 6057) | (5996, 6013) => 0.070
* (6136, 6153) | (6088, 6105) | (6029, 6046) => 0.071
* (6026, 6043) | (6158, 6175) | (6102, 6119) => 0.081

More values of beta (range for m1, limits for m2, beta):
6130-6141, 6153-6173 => -0.04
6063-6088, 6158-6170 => -0.02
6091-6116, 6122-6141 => -0.01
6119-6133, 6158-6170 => -0.07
